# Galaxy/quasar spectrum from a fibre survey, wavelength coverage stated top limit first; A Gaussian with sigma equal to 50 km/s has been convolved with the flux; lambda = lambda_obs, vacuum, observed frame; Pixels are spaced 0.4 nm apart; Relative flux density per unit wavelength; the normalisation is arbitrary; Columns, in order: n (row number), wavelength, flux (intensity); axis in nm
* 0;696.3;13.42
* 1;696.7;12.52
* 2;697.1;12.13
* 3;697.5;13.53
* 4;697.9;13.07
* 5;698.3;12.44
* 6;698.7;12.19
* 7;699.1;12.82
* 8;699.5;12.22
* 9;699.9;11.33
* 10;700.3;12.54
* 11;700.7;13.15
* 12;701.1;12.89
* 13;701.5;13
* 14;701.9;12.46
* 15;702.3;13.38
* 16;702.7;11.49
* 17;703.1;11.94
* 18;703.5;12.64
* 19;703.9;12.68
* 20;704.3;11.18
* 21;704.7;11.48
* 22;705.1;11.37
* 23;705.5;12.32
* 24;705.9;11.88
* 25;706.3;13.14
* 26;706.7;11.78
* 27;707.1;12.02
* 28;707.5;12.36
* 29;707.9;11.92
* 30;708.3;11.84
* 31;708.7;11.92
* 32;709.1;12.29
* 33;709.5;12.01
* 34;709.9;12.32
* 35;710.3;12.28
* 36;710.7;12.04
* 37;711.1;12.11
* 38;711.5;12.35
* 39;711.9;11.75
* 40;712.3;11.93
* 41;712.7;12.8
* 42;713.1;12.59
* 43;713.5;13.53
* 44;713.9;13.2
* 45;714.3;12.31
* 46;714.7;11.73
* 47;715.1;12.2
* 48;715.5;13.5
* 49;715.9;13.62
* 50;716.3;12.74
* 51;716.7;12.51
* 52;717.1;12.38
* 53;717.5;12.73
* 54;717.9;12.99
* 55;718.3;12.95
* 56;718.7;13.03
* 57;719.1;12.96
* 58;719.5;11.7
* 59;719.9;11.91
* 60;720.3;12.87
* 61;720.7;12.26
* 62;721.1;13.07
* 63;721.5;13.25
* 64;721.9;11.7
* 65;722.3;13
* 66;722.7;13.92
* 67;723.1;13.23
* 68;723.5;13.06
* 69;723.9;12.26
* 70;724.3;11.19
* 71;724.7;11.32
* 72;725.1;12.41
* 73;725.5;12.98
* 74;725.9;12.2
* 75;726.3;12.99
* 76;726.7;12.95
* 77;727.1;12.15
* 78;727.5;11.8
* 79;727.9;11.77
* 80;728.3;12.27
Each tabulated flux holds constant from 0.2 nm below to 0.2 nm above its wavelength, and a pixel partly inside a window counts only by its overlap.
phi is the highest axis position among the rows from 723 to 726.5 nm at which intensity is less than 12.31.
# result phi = 725.9 nm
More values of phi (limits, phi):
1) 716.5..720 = 719.9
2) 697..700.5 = 699.9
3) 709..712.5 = 712.3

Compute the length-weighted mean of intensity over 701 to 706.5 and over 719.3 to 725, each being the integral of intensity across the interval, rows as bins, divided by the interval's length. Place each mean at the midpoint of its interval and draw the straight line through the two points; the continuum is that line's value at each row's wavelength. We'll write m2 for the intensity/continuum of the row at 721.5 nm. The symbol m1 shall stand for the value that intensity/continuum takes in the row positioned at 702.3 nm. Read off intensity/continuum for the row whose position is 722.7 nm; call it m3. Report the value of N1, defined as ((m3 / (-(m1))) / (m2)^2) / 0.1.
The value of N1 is -9.0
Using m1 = 1.09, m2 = 1.06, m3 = 1.11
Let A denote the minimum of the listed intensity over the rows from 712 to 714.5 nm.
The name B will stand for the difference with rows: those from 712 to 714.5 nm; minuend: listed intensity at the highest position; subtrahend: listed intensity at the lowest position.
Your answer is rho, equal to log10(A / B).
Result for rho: 1.5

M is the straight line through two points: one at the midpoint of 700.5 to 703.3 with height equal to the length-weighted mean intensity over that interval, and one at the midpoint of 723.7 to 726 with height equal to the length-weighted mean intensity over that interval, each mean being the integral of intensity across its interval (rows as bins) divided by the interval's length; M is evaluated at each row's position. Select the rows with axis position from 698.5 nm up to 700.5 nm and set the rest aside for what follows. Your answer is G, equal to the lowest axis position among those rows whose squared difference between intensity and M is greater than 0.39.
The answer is 699.9 nm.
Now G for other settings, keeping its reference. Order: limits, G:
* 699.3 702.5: 699.9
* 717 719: 717.9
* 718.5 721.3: 718.7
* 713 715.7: 713.5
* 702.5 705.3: 702.7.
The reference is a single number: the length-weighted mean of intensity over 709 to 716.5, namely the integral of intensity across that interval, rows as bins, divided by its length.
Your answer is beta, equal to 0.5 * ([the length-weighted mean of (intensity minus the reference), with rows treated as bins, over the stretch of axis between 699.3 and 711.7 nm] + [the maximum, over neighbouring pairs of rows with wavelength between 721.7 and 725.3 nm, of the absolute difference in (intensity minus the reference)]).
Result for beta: 0.5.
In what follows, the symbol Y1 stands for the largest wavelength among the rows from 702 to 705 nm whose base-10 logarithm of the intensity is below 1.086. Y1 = 704.7 nm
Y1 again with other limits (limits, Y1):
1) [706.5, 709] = 708.7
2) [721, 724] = 721.9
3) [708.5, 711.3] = 711.1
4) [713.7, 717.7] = 714.7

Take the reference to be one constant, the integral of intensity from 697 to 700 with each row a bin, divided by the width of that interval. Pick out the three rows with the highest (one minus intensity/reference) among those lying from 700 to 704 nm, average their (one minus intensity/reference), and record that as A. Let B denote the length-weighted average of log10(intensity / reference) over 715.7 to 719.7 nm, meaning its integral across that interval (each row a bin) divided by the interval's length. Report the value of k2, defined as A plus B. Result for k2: 0.052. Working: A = 0.04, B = 0.008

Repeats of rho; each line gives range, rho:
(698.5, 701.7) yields 1.1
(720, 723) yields 1.0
